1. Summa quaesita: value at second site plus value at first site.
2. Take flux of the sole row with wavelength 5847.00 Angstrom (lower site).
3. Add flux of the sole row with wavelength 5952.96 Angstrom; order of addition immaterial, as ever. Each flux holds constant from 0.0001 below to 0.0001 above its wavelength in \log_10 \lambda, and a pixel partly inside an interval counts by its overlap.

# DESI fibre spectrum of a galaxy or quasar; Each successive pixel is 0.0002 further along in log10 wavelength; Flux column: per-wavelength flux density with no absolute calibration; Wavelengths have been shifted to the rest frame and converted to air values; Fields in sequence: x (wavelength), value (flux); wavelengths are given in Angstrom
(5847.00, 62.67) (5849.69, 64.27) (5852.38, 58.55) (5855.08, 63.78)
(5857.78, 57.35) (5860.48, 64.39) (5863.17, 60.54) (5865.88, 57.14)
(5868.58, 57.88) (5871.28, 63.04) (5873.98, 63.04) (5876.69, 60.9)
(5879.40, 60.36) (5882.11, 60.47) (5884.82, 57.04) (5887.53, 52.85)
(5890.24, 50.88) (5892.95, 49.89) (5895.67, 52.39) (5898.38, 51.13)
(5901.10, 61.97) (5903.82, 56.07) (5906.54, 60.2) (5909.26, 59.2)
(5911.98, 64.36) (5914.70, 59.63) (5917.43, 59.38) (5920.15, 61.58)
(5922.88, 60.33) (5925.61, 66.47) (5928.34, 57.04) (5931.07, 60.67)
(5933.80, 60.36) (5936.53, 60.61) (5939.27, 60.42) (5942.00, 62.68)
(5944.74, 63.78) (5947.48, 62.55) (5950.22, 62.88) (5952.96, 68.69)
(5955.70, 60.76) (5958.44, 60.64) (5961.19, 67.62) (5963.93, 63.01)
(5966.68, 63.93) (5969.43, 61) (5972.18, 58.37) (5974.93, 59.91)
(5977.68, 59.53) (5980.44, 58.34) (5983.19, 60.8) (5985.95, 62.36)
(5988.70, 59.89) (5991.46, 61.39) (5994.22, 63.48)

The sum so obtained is 131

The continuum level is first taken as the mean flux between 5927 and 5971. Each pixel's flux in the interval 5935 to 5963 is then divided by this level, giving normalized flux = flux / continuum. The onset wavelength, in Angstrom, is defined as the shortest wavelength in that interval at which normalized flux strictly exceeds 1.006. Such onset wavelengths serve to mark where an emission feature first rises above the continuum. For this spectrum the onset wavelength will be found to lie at 5942.00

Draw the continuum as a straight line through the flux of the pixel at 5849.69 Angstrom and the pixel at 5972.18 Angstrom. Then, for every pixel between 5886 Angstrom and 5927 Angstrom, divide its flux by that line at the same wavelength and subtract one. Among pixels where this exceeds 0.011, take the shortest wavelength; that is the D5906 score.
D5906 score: 5911.98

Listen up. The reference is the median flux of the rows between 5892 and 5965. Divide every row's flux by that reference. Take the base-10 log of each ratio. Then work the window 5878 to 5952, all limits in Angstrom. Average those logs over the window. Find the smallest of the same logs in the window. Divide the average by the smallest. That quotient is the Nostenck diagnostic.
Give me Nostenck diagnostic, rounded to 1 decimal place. 0.1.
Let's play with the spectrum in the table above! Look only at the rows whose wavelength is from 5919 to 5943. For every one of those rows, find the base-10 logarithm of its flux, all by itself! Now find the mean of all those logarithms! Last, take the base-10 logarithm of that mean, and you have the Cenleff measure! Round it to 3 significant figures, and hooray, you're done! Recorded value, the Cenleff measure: 0.252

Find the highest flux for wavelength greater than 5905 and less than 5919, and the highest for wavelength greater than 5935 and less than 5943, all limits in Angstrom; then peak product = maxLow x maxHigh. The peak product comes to 4034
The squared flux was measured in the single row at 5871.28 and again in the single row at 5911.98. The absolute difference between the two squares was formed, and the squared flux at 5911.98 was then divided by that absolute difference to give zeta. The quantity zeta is 25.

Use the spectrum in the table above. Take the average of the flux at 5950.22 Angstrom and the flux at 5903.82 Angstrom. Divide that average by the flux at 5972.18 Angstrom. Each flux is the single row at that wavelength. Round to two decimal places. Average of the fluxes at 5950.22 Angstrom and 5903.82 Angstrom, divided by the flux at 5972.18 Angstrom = 1.02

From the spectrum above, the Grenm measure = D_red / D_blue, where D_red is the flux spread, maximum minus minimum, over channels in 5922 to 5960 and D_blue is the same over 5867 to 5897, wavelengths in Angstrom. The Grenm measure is 0.89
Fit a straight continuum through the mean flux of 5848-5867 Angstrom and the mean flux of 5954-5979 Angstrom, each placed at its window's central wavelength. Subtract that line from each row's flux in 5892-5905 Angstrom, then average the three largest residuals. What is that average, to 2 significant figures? -4.4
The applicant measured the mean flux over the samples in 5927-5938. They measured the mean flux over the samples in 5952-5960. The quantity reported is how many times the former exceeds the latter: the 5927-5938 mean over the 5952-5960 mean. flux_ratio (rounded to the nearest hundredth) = 0.94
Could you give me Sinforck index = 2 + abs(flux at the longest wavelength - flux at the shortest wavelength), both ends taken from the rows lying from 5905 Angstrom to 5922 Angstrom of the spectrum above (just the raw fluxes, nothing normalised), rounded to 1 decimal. 3.4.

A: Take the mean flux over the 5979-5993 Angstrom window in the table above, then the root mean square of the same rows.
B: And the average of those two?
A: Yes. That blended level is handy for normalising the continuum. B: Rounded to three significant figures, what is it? 60.6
